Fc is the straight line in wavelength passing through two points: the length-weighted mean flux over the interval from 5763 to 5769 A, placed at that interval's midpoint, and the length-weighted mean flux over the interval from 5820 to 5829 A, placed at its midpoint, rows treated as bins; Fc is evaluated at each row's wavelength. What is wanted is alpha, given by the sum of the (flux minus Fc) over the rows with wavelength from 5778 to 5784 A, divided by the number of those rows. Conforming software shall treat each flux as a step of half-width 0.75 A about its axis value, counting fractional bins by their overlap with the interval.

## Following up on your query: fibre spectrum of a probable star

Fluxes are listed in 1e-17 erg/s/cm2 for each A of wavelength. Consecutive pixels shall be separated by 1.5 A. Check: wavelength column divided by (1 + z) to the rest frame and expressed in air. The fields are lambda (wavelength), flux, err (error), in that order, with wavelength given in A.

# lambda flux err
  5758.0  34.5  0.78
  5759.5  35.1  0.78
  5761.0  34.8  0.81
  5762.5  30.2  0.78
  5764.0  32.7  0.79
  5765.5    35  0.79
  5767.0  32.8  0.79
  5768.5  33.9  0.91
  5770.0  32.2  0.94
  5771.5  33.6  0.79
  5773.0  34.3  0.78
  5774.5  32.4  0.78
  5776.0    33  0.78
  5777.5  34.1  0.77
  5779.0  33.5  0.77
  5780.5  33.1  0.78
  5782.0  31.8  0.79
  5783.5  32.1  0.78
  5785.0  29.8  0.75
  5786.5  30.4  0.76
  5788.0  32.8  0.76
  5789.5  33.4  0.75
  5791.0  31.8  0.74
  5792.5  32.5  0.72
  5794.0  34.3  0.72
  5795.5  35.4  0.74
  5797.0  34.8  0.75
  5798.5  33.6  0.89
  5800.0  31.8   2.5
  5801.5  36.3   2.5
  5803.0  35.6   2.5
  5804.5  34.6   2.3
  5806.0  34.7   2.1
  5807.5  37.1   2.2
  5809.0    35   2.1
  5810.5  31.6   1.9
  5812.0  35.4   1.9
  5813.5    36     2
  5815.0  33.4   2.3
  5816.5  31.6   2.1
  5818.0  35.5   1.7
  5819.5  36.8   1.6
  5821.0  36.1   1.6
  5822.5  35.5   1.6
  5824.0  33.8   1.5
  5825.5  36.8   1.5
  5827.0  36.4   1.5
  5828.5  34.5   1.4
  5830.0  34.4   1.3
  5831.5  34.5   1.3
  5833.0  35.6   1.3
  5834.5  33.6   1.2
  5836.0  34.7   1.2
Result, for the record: -1.4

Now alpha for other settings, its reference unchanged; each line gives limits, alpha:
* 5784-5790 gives -2.6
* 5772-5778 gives -0.3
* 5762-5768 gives -0.7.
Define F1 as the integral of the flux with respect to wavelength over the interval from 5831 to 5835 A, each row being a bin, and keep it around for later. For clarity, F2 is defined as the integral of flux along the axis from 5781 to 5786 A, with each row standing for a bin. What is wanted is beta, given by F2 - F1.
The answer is 18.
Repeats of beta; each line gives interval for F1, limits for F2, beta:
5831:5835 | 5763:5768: 28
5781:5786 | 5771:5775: -22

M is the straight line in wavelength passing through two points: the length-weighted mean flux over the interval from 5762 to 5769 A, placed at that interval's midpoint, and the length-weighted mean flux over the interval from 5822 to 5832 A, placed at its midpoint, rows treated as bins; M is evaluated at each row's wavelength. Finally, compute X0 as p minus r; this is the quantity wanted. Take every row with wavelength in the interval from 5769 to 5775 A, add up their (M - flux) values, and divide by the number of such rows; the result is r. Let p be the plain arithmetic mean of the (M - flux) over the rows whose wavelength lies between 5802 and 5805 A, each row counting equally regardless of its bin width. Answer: -0.9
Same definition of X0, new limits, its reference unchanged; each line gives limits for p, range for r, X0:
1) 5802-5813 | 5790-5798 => -0.6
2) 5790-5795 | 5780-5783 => 0.0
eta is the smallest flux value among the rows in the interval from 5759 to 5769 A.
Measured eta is 30.2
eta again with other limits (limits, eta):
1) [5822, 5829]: 33.8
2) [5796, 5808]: 31.8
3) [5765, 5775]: 32.2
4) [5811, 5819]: 31.6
